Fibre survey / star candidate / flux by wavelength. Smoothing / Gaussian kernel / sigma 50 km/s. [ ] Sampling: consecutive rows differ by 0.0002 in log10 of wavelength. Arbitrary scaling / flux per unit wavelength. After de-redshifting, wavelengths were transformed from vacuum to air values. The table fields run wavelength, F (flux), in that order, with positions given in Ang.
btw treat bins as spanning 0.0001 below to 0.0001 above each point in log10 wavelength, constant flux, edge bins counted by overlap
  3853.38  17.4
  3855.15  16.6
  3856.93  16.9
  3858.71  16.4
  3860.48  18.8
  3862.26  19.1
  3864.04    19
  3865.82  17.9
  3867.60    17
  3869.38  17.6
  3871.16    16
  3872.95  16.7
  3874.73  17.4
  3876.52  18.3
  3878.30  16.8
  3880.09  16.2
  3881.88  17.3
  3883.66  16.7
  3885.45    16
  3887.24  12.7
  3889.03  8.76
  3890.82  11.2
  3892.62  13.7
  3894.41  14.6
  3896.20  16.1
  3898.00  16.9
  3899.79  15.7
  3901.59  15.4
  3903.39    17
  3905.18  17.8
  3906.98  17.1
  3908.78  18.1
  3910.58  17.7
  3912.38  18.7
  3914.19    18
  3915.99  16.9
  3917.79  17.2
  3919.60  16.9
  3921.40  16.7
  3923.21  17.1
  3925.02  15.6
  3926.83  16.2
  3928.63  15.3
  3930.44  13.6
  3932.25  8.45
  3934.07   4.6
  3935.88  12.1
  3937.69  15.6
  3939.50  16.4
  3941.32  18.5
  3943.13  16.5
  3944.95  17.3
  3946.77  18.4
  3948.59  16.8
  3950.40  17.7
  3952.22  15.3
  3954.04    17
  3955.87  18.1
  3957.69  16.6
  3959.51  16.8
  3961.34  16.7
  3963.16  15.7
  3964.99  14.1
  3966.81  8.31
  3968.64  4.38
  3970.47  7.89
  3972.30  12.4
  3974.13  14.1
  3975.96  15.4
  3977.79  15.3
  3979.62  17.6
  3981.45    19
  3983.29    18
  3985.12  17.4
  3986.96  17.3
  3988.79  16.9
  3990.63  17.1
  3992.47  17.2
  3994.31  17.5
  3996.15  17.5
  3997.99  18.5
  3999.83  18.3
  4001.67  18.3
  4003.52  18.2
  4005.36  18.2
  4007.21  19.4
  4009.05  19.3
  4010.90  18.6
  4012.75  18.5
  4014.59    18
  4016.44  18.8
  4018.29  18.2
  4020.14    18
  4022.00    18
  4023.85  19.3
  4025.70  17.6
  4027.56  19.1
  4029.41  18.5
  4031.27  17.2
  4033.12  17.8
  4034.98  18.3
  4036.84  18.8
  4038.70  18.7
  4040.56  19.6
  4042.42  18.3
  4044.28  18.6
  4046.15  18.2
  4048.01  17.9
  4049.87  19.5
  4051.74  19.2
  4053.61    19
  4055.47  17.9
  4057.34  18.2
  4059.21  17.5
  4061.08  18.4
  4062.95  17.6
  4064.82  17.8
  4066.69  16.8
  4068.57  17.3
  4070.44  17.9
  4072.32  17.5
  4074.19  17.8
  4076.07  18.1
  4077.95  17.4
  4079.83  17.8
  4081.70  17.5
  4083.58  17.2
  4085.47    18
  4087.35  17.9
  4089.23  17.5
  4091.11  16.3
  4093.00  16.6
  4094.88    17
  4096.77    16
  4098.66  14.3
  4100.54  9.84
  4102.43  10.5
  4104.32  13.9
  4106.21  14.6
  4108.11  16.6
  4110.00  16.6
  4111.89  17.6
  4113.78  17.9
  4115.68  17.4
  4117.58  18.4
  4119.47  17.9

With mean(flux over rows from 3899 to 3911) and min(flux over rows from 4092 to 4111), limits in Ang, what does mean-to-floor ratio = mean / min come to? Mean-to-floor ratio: 1.7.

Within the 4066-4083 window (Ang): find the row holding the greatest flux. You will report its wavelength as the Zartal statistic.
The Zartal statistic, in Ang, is 4076.07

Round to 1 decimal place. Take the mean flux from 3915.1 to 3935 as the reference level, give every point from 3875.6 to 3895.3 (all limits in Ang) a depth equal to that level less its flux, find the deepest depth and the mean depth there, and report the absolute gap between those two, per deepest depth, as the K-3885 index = 1.1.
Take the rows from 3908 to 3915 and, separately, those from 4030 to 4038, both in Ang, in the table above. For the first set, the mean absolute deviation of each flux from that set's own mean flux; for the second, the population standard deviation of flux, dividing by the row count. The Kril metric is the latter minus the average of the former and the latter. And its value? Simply 0.15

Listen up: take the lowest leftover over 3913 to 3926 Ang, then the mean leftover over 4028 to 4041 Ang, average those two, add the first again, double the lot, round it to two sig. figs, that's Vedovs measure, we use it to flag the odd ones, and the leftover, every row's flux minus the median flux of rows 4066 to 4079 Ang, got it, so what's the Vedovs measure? -4.8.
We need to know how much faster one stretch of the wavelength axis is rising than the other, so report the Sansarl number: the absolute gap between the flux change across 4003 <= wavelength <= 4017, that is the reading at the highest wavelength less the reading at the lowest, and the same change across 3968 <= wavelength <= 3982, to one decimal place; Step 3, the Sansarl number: 14.0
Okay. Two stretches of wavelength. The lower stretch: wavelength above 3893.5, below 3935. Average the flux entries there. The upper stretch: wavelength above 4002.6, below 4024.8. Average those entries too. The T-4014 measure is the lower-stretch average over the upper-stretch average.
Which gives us 0.85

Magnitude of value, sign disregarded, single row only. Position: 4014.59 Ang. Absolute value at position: 18.0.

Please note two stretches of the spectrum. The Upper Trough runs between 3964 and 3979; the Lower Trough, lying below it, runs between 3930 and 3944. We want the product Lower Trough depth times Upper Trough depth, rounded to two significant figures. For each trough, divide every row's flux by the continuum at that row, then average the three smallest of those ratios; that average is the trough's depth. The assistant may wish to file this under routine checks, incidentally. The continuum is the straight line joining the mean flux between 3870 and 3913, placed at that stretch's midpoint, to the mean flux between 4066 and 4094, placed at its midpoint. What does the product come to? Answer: 0.21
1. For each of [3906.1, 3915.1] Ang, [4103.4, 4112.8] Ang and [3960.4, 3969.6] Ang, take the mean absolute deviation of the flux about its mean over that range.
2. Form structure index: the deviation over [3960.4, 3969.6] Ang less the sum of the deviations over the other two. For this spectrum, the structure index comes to 2.7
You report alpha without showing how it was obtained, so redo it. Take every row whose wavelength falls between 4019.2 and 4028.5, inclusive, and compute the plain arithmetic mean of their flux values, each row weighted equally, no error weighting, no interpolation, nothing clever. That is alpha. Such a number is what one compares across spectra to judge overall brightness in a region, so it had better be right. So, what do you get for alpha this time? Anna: 18.4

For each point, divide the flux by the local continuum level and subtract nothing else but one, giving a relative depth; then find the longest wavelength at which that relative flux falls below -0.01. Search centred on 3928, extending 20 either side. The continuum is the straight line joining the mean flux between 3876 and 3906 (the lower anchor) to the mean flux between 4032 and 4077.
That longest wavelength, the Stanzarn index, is 3937.69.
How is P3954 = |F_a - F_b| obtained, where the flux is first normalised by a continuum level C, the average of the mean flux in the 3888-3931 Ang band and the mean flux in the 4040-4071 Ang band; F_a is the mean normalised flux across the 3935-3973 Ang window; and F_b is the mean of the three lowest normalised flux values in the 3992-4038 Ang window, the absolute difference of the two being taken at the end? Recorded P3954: 0.14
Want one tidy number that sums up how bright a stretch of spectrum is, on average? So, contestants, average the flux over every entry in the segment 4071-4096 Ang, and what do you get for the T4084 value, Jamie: 17.4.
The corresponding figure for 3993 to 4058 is 18.4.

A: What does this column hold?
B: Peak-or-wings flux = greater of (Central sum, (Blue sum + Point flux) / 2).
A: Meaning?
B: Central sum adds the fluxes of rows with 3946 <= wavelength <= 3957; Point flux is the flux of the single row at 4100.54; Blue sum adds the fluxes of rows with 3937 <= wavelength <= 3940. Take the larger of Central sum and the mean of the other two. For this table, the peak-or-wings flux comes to 103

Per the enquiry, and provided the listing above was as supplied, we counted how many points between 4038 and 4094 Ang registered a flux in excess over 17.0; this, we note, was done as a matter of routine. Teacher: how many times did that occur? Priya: 27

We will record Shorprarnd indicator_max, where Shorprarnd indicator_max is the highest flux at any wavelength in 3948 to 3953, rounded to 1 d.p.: 17.7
